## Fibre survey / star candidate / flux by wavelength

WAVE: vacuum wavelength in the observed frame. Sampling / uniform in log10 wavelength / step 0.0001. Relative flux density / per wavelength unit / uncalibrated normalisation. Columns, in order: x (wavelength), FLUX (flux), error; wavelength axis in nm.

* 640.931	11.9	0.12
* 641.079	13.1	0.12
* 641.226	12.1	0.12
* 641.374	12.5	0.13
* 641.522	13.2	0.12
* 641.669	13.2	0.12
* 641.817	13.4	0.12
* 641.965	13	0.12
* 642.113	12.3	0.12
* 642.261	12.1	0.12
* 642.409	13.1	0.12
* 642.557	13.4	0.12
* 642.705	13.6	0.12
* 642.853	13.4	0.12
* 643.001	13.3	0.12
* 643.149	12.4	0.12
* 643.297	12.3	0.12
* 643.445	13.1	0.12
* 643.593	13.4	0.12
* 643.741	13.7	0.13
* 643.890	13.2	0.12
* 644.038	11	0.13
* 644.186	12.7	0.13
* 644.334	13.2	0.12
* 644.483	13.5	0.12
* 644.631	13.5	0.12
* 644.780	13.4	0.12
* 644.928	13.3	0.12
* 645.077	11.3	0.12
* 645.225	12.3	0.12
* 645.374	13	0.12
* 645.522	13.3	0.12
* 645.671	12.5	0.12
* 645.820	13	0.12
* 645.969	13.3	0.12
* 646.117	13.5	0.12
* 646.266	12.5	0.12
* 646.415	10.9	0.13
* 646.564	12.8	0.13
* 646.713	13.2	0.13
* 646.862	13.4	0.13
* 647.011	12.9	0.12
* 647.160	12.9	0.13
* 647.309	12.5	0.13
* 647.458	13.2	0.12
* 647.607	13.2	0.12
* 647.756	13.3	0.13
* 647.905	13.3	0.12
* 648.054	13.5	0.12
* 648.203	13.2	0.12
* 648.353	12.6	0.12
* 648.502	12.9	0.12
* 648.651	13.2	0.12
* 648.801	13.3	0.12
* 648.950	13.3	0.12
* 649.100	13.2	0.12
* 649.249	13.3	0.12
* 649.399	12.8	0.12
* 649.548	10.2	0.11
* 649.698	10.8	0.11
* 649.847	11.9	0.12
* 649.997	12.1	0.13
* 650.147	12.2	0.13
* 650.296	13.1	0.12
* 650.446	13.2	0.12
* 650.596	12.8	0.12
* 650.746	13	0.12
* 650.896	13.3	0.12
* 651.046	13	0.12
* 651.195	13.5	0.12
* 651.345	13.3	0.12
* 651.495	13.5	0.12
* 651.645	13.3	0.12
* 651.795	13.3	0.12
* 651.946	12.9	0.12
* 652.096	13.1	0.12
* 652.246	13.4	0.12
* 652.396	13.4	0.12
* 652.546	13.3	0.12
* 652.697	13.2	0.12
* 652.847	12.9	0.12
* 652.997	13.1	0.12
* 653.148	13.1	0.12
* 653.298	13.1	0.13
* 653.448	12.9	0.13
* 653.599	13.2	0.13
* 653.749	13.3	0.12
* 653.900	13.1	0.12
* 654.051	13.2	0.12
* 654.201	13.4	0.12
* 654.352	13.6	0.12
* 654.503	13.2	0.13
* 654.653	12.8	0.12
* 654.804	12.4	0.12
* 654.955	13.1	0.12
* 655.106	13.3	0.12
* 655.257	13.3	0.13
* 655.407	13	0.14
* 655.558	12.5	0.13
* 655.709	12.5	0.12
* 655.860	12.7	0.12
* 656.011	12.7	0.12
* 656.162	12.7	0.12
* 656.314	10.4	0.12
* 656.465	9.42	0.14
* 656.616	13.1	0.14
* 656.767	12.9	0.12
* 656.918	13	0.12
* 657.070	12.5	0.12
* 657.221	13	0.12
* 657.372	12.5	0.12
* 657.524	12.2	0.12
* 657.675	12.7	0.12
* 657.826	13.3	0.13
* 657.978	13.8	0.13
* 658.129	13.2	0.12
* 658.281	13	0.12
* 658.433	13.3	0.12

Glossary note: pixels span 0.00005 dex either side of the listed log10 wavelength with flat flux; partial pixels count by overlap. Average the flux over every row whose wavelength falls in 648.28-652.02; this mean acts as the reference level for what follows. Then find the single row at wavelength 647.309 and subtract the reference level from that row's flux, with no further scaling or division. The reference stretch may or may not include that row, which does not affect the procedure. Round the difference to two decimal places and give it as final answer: -0.30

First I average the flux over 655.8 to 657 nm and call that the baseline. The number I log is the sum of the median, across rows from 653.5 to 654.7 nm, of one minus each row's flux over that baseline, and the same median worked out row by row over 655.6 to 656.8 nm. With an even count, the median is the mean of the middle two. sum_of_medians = -0.14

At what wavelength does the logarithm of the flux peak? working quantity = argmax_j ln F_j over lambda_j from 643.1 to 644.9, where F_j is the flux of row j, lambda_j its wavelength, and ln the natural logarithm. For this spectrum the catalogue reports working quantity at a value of 643.741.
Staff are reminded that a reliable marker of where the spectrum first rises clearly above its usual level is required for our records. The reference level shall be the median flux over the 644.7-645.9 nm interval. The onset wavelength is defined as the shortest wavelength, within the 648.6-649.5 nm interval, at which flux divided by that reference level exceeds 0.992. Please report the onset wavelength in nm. 648.651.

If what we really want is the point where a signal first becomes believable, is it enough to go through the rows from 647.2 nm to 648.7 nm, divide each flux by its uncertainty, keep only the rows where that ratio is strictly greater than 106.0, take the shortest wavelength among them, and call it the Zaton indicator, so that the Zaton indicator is 647.458 nm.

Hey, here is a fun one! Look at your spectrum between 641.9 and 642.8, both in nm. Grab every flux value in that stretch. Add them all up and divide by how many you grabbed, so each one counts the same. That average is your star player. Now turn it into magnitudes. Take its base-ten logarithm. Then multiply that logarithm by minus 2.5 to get -2.78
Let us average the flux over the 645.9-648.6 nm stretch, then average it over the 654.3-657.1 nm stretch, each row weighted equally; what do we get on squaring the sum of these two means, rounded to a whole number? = 652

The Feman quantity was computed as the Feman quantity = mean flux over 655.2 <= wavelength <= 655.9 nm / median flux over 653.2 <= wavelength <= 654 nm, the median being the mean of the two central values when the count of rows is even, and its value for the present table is 0.98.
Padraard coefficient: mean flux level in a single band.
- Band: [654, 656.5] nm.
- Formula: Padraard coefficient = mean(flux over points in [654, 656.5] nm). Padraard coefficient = 12.6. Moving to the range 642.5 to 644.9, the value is 13.1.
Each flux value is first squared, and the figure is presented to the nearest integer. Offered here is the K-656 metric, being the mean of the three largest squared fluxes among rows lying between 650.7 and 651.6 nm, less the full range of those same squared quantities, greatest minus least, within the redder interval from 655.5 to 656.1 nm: 175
